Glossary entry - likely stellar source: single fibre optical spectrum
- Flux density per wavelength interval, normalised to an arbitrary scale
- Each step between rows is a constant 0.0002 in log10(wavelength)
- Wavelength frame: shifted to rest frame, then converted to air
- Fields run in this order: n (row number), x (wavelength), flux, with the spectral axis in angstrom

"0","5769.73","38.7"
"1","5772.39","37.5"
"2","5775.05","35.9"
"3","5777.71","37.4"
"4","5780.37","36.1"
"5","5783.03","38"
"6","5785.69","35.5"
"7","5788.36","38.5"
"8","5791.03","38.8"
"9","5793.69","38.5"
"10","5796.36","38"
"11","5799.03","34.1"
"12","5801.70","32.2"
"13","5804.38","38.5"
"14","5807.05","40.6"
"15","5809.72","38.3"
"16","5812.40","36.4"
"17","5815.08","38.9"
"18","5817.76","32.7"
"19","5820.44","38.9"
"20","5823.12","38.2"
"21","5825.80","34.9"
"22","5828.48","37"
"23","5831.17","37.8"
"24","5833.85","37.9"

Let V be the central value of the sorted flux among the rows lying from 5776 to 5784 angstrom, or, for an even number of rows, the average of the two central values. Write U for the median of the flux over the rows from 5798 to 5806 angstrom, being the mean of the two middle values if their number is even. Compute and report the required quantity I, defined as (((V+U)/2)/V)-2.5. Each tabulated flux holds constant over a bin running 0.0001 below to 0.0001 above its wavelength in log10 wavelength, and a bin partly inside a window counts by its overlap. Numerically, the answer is -1.54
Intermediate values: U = 34.1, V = 37.4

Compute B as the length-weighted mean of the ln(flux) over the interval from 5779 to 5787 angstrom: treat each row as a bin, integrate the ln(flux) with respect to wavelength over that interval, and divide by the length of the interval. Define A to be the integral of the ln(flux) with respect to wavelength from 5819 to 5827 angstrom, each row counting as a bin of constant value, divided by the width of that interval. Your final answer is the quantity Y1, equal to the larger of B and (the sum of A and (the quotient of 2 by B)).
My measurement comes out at 4.18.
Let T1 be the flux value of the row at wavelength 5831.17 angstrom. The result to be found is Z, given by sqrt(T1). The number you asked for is 6.15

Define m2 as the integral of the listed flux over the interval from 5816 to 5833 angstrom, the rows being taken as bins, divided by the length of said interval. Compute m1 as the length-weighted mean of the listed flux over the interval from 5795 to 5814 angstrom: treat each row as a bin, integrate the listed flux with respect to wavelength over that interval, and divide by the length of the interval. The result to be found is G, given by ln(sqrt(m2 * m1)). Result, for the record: 3.61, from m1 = 36.9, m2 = 36.7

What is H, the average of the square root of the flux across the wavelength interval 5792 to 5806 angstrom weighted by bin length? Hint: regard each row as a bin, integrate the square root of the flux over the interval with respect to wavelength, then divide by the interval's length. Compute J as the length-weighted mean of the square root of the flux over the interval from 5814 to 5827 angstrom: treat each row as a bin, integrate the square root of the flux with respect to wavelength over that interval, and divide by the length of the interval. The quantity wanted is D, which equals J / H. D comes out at 1.004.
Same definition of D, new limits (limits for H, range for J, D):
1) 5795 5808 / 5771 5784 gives 1.007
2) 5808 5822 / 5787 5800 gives 1.007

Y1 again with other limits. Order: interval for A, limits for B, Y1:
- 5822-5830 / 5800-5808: 4.16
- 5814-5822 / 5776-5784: 4.16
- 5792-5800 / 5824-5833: 4.17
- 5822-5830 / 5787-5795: 4.15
